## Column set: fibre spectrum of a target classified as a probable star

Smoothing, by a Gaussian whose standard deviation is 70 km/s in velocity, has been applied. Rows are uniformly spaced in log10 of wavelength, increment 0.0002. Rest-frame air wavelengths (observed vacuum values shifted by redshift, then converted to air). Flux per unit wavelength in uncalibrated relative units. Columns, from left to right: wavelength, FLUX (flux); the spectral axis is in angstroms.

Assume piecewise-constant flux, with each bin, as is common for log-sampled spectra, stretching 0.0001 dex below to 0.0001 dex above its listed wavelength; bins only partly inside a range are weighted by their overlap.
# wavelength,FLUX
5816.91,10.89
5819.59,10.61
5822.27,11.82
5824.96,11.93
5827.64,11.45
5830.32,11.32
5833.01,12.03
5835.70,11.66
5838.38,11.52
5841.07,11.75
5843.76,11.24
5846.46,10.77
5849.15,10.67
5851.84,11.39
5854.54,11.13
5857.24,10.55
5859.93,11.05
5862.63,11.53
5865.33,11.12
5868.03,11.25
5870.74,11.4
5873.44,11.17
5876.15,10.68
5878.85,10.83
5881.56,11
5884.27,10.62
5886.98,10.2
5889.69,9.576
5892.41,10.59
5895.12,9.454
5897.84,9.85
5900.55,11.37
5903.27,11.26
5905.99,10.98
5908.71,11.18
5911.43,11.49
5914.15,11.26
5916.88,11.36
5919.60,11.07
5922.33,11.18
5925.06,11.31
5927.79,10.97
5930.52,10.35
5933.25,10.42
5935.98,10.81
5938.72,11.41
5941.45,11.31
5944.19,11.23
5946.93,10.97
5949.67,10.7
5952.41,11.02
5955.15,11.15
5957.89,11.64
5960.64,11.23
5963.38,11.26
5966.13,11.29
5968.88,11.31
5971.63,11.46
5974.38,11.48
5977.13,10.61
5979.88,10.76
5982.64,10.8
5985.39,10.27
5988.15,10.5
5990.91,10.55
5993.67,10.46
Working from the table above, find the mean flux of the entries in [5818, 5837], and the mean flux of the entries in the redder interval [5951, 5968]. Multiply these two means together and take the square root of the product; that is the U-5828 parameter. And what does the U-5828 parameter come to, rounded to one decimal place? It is 11.4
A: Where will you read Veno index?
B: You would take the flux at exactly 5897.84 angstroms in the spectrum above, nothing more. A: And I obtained 9.85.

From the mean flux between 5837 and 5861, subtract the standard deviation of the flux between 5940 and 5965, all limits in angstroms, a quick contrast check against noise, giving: 10.9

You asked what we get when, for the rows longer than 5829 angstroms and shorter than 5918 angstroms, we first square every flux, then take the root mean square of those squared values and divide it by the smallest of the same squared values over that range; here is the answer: 1.37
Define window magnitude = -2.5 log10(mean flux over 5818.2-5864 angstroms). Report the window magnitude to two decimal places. -2.63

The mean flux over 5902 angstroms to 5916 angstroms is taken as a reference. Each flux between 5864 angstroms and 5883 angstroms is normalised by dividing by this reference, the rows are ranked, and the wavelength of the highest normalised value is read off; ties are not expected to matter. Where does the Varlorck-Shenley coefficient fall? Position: 5870.74 angstroms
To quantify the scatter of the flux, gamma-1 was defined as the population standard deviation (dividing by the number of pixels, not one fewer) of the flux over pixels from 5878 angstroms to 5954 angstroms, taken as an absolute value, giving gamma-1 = 0.54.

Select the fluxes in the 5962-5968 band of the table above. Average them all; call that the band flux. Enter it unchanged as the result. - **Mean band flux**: 11.3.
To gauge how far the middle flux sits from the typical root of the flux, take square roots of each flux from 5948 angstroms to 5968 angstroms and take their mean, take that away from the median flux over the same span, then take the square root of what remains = 2.81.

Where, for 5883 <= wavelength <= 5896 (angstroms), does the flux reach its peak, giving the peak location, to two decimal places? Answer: 5884.27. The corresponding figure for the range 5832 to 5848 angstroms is 5833.01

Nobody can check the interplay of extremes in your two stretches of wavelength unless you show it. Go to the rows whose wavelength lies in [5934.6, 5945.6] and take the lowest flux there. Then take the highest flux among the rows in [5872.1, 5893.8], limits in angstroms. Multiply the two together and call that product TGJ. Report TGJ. 121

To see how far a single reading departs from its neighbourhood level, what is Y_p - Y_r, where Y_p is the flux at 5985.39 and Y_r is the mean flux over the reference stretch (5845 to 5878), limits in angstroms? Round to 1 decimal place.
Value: -0.8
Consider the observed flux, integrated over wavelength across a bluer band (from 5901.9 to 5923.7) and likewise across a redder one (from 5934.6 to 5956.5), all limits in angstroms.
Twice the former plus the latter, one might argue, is 732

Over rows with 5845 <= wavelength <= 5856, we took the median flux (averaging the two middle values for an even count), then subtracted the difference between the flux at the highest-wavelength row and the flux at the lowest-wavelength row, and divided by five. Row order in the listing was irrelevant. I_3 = 2.12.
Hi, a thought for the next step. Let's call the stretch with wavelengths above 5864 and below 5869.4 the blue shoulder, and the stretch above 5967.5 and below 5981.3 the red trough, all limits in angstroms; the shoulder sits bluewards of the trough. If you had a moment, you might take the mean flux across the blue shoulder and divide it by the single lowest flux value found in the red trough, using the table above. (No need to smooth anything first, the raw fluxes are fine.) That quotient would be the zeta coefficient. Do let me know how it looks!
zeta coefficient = 1.05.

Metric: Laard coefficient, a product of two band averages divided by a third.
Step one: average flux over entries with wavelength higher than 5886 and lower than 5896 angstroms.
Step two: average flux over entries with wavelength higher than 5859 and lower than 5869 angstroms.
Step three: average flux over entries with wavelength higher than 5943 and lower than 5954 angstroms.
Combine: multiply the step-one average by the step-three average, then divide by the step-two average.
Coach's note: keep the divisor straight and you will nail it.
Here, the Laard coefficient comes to 9.7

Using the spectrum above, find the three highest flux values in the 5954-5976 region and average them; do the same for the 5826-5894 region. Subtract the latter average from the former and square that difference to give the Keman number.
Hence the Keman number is 0.082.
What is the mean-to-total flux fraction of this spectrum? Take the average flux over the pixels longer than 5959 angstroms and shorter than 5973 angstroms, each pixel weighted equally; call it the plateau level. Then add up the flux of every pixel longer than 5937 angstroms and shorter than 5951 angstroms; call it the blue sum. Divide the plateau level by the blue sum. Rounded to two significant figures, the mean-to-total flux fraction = 0.20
